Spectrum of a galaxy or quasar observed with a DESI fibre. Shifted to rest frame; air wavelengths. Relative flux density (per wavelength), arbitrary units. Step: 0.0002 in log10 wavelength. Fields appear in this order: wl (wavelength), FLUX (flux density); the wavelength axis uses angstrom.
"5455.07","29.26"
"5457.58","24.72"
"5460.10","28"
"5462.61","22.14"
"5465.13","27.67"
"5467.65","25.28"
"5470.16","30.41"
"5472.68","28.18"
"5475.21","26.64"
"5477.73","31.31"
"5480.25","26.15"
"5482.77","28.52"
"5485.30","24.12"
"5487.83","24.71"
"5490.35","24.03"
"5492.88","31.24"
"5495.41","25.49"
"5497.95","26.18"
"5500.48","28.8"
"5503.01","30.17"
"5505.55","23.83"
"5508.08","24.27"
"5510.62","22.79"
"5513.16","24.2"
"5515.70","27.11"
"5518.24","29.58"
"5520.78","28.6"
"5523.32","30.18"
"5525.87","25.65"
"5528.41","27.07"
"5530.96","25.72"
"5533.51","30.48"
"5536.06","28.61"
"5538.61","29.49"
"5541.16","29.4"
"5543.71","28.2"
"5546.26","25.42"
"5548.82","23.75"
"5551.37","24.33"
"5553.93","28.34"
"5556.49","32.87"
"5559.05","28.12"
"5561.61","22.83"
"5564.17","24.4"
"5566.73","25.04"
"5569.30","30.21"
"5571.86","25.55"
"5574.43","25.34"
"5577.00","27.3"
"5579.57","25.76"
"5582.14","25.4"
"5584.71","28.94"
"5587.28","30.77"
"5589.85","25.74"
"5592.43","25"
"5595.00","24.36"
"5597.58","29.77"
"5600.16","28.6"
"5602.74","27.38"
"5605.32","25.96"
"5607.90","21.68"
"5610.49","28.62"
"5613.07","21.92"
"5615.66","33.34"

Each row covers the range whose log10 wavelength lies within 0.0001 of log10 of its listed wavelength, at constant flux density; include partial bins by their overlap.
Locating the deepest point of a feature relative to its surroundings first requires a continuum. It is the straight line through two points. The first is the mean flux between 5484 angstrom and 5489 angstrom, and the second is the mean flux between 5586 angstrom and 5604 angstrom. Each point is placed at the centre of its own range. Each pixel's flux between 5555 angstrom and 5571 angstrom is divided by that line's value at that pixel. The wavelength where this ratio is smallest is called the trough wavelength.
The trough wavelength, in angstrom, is 5561.61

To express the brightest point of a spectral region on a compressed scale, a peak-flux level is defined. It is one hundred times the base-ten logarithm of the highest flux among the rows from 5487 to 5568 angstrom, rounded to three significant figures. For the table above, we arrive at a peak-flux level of 152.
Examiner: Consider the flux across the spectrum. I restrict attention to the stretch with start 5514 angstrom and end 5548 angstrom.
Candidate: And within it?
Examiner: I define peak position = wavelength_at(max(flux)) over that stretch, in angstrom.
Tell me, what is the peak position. 5533.51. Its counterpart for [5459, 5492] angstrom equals 5477.73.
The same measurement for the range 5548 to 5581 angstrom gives 5556.49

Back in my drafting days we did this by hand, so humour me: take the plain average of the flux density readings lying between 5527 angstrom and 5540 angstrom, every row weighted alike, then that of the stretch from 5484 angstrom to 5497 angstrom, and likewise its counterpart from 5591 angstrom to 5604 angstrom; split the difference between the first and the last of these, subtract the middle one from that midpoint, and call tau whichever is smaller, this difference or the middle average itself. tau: 1.7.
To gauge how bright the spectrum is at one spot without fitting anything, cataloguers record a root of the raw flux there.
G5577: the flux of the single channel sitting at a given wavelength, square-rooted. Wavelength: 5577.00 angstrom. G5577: 5.22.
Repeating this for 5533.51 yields 5.52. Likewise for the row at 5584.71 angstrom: 5.38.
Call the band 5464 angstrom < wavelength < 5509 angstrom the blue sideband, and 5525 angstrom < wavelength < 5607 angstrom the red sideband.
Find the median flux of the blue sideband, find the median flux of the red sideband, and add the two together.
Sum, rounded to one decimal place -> 52.9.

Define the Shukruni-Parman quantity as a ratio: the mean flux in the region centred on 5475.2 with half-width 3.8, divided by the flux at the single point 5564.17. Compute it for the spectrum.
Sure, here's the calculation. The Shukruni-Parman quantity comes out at 1.18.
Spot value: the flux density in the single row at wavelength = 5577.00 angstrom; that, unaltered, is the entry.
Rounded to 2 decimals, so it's 27.30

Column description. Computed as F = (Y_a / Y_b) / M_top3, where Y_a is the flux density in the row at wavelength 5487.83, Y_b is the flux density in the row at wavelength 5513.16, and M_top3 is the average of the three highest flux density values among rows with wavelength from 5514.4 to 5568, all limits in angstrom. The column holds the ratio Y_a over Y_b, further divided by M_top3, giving 0.0328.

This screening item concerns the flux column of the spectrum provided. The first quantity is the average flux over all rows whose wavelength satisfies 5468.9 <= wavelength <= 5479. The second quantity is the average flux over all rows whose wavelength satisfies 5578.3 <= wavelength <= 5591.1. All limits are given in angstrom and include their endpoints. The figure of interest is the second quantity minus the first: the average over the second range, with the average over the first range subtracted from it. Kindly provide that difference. -1.8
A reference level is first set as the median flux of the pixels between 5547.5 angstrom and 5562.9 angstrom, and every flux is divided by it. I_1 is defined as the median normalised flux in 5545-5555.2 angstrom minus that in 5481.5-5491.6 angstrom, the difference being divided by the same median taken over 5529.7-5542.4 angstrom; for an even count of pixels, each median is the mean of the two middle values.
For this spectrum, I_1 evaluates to 0.016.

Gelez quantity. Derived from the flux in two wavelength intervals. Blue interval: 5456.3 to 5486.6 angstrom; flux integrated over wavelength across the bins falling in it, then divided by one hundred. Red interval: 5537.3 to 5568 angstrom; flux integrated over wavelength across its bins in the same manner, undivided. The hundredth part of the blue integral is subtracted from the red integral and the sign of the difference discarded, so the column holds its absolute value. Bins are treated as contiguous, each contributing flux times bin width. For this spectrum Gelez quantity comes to 816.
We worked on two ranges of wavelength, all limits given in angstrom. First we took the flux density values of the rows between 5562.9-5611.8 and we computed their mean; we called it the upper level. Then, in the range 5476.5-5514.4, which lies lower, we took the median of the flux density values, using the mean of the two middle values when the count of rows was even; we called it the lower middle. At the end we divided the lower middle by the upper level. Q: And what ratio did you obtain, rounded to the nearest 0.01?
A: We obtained 0.96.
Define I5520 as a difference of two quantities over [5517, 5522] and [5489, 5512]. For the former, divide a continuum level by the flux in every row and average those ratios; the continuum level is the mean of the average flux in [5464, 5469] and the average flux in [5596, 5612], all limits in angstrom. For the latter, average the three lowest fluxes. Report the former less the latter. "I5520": -22.6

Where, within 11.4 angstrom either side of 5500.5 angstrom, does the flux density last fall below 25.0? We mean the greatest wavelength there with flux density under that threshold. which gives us 5510.62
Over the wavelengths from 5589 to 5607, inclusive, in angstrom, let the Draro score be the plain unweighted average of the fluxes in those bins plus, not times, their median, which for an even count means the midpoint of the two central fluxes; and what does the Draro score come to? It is 52.6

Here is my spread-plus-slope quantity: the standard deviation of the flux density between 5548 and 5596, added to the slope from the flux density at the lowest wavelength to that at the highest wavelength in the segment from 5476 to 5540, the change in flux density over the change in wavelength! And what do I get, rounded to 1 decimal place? 2.6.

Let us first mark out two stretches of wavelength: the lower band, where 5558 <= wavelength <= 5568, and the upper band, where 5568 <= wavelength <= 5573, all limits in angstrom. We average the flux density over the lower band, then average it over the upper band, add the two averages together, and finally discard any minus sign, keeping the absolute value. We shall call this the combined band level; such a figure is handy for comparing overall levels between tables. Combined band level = 53.0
